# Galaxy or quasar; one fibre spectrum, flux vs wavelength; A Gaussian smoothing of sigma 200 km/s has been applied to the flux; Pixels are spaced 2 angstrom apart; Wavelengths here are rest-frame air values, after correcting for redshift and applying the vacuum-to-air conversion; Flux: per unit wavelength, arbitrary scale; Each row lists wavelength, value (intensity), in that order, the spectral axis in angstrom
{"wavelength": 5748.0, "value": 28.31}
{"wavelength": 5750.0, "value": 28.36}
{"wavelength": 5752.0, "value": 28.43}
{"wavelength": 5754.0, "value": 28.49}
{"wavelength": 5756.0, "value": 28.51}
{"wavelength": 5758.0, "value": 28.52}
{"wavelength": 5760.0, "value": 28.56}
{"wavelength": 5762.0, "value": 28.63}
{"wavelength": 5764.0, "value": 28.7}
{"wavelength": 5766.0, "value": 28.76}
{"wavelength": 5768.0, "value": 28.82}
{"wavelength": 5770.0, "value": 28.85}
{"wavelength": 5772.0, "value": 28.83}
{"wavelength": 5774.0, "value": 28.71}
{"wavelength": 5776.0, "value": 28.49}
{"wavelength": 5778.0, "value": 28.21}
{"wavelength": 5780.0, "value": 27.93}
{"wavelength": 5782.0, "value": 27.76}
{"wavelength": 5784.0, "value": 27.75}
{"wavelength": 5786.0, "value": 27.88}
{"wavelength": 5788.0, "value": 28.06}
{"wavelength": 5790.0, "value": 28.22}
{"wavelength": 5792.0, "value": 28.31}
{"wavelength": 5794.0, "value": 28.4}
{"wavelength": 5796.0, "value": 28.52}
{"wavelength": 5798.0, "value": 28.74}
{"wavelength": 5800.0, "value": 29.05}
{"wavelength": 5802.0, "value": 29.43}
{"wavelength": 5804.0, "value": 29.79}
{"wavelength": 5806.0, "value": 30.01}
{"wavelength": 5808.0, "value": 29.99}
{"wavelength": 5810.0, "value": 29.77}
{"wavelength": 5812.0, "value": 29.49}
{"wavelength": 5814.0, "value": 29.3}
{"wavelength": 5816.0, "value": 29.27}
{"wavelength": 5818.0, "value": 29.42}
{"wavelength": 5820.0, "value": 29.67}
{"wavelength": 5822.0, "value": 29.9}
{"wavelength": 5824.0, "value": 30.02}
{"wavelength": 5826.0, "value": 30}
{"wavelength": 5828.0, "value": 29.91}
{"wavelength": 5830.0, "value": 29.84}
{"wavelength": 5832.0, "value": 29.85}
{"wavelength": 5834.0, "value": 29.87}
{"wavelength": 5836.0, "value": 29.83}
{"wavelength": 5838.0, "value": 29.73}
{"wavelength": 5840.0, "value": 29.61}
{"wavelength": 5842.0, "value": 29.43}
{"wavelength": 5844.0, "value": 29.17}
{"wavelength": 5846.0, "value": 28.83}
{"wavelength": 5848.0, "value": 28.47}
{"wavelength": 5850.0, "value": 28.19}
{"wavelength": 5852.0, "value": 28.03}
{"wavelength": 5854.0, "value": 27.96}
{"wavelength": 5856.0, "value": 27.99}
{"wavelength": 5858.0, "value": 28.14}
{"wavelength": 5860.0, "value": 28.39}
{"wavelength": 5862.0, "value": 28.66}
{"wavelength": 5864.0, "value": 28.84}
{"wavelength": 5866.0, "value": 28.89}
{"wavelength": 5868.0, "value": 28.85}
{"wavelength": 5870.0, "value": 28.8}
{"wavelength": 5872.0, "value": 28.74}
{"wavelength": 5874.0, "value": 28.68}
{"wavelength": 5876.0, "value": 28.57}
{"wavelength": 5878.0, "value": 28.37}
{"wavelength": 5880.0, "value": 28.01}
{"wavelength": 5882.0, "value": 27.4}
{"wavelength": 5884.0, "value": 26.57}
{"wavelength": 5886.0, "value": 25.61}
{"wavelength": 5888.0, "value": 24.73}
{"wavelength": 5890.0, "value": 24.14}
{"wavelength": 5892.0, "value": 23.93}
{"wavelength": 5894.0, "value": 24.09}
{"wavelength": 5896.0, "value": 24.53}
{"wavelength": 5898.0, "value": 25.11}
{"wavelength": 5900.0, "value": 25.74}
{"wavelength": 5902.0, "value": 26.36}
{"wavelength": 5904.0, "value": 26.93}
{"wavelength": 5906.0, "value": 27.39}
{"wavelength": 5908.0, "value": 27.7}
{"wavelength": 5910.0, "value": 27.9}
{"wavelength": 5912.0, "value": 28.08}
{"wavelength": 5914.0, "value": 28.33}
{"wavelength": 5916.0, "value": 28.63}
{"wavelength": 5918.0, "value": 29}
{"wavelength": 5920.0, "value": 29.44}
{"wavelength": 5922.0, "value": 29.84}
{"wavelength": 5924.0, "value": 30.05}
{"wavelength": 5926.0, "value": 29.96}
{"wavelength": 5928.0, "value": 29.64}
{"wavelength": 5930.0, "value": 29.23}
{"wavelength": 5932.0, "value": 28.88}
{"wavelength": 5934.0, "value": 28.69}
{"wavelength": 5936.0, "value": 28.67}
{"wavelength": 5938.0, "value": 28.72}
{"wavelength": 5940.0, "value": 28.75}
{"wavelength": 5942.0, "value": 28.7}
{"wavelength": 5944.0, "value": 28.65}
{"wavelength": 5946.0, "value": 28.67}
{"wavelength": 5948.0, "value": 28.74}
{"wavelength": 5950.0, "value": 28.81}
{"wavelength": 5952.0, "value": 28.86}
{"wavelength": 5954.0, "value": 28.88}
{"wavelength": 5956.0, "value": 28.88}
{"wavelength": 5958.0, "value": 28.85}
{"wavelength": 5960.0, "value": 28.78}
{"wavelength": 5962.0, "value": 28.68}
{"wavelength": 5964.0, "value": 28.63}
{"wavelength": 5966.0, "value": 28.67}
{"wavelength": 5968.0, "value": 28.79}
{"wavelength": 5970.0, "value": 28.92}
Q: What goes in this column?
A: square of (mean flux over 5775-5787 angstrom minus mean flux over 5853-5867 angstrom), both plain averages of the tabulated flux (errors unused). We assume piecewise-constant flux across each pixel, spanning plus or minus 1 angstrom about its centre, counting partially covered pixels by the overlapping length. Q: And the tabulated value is 0.2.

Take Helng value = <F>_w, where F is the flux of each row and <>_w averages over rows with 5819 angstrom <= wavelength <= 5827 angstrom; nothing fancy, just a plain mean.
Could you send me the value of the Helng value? 29.9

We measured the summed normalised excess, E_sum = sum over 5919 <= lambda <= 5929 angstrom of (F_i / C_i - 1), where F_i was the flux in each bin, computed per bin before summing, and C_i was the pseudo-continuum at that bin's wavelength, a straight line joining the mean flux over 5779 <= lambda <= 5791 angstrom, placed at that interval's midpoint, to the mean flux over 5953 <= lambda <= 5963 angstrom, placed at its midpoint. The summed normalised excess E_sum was 0.20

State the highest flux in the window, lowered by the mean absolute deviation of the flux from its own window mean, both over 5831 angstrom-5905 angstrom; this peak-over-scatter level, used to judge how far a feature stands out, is 28.4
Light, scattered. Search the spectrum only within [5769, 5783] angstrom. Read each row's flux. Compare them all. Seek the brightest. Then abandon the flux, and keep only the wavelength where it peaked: 5770.0 angstrom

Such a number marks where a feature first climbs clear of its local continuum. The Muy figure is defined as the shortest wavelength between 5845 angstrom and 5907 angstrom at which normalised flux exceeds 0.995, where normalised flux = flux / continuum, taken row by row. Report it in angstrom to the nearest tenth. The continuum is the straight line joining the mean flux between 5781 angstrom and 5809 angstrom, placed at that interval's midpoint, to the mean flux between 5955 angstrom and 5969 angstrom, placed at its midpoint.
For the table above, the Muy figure 5846.0 angstrom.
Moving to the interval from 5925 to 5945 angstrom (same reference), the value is 5926.0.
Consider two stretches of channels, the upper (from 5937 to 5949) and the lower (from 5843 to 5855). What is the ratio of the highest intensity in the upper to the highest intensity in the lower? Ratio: 0.99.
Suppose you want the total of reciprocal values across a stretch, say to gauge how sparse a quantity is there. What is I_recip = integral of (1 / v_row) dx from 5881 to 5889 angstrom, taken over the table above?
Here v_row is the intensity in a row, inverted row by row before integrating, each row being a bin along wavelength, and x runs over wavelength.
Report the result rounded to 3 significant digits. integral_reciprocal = 0.307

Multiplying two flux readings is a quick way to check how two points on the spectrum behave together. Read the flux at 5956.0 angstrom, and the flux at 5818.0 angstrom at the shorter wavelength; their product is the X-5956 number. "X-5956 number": 850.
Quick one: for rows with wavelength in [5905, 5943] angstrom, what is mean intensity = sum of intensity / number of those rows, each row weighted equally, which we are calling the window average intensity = 28.8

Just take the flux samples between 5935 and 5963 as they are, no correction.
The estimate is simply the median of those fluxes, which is 28.7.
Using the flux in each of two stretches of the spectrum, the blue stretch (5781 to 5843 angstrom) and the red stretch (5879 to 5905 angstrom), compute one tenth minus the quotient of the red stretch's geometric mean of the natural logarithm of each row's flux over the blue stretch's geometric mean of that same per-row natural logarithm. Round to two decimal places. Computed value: -0.86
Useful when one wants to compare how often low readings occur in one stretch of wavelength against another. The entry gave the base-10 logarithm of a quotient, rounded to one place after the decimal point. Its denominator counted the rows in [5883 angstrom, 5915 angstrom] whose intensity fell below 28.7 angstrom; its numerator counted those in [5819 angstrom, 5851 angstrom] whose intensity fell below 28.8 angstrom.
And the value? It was -0.9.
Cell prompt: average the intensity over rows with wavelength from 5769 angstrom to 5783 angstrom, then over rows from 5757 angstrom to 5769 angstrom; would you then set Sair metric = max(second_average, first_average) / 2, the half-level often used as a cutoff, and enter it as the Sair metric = 14.33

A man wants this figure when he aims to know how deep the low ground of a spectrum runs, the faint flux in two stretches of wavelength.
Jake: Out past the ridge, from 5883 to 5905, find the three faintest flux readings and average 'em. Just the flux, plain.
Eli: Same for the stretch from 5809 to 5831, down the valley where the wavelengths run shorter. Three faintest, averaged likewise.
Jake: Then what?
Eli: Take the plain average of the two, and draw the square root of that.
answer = 5.17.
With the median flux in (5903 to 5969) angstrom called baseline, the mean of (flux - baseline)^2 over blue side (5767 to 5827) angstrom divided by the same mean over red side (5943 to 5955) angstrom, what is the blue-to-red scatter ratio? 68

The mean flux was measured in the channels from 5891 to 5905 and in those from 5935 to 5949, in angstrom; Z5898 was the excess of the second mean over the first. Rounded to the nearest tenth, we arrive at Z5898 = 3.5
